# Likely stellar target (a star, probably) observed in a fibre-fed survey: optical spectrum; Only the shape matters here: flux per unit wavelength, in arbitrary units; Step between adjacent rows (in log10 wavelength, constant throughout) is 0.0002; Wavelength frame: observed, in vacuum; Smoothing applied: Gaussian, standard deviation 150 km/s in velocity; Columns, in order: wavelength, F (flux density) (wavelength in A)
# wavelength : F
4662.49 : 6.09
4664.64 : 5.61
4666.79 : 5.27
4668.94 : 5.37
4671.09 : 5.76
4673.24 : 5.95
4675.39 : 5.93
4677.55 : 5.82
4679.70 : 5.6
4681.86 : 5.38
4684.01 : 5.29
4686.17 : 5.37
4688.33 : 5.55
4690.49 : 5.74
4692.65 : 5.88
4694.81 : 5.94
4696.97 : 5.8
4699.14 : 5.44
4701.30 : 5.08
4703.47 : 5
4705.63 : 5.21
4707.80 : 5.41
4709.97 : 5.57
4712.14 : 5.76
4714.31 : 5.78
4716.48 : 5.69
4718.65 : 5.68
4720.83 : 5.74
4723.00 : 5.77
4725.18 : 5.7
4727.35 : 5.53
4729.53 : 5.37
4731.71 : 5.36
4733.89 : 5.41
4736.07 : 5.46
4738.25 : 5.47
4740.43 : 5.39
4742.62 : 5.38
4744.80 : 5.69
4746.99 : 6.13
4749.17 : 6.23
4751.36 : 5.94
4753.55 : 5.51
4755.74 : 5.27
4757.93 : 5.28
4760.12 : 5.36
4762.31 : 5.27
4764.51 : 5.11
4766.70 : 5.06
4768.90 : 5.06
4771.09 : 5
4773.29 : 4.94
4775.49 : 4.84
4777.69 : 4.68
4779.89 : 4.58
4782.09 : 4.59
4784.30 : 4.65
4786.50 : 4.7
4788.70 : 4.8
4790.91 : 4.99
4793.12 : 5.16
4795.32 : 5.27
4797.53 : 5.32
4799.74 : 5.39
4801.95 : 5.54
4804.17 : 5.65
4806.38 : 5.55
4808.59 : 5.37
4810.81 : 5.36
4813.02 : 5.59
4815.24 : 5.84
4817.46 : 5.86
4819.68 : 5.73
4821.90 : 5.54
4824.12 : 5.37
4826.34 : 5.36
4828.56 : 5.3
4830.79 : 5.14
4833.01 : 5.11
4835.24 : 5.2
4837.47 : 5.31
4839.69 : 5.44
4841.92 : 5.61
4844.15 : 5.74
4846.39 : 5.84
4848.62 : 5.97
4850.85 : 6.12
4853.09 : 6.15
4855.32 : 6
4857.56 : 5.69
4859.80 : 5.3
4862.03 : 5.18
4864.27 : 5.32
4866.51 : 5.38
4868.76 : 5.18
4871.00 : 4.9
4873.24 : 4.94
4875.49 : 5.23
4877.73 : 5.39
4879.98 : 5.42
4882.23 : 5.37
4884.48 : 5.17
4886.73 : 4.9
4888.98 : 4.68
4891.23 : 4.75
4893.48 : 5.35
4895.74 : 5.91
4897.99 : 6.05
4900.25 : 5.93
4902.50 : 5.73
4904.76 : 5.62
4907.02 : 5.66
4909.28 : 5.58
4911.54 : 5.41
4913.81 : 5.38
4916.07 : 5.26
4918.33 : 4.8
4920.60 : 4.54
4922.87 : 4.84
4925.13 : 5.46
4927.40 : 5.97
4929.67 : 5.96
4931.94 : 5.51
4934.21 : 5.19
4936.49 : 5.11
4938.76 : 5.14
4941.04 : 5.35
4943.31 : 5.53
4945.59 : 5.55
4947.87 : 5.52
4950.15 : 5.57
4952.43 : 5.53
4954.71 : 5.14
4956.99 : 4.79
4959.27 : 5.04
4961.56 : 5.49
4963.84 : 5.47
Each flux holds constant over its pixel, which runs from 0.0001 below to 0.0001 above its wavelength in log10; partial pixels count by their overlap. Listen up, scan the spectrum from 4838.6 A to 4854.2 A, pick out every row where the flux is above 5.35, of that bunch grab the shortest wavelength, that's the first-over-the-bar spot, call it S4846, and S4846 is 4839.69 A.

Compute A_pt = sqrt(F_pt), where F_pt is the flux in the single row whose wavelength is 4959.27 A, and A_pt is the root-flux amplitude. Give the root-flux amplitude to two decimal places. 2.24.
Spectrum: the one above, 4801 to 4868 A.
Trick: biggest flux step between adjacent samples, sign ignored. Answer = 0.390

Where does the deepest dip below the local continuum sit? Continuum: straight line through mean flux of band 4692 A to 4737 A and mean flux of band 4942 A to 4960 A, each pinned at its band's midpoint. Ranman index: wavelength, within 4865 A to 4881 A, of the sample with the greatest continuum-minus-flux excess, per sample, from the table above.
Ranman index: 4871.00 A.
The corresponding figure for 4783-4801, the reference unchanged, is 4784.30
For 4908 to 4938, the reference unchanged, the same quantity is 4920.60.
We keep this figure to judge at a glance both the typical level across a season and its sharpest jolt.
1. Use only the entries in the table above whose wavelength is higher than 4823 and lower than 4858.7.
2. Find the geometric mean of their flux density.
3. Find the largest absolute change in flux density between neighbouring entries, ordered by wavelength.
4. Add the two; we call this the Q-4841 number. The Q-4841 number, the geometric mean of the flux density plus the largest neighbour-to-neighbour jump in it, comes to 5.88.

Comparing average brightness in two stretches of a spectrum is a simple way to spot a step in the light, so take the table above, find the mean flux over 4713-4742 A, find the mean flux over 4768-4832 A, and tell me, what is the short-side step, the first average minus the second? 0.35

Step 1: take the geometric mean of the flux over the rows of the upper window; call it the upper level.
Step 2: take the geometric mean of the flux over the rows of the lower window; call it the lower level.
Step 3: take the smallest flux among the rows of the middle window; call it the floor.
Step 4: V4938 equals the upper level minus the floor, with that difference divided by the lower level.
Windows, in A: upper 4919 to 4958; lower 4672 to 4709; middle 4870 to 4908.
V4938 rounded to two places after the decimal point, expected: 0.12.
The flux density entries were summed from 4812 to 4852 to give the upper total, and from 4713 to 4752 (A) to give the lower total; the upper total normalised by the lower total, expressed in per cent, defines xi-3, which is 98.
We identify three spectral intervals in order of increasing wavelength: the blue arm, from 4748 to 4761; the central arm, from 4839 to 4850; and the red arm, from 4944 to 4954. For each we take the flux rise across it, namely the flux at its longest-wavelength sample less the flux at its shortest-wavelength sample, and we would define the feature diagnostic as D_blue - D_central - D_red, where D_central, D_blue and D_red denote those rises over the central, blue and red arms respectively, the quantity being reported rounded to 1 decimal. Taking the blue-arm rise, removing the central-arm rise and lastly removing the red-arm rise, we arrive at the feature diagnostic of -1.4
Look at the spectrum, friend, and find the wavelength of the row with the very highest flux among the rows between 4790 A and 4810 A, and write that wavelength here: 4804.17 A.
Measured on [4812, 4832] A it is 4817.46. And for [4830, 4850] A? 4848.62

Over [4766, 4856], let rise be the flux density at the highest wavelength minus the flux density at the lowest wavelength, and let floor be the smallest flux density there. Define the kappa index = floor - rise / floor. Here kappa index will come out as 4.4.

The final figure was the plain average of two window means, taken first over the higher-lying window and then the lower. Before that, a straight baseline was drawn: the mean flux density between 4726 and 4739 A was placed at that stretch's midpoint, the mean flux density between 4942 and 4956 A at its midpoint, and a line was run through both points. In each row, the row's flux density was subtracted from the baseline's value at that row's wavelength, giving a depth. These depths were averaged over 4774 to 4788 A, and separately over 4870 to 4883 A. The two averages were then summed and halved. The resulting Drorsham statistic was 0.51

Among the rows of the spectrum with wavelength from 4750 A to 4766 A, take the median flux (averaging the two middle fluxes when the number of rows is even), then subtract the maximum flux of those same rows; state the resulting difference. -0.7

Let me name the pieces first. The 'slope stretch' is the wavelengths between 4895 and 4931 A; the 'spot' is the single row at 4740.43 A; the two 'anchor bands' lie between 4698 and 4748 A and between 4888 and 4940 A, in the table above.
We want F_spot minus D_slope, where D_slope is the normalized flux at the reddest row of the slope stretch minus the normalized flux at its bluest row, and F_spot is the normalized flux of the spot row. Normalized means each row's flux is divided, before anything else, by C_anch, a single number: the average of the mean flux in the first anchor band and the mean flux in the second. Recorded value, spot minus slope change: 0.98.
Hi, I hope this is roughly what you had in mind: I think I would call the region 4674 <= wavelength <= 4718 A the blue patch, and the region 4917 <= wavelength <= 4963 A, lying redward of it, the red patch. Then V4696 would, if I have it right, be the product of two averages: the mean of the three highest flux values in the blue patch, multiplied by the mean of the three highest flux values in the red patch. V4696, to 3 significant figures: 34.5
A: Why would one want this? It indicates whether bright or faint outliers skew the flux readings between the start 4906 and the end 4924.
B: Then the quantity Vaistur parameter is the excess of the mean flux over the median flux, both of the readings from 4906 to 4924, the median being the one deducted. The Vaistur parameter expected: -0.14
